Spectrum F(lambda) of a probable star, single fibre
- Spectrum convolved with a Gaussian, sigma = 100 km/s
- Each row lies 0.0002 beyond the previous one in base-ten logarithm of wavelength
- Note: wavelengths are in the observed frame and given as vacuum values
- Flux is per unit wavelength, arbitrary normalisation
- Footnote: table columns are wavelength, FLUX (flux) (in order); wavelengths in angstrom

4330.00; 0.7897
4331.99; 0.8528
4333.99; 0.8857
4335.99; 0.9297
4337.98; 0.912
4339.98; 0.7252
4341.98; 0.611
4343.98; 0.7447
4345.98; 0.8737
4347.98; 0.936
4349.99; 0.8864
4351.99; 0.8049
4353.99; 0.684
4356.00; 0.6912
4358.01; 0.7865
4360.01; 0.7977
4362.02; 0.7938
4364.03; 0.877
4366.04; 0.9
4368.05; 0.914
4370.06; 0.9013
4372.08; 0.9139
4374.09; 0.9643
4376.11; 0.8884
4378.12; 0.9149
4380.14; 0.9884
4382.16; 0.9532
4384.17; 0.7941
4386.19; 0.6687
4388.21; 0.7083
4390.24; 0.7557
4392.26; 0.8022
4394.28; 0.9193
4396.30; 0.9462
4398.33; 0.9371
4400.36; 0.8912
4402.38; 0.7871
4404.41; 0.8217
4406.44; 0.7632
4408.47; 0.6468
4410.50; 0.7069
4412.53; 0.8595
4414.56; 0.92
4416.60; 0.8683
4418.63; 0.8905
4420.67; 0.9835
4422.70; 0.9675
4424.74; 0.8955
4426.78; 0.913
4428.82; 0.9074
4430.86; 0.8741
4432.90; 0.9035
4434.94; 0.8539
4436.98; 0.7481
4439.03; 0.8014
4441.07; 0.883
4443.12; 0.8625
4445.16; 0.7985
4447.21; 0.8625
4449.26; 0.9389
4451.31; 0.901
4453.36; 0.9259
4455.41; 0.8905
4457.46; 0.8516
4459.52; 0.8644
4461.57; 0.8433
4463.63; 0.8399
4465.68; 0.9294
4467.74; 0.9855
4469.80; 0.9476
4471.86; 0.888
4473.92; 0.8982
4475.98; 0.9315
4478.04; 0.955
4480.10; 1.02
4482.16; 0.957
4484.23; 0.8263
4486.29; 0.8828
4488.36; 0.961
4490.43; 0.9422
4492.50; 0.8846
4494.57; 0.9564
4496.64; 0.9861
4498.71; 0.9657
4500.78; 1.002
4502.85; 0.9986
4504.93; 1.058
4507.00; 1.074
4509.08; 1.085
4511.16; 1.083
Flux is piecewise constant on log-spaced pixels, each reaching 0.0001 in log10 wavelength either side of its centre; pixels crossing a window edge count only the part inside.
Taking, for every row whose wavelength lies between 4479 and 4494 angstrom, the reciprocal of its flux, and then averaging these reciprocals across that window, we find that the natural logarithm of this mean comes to 0.08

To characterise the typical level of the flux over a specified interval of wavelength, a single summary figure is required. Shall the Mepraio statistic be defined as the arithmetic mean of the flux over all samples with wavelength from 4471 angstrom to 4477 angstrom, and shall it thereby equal 0.91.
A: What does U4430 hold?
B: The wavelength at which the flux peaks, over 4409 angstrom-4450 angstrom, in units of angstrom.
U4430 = 4420.67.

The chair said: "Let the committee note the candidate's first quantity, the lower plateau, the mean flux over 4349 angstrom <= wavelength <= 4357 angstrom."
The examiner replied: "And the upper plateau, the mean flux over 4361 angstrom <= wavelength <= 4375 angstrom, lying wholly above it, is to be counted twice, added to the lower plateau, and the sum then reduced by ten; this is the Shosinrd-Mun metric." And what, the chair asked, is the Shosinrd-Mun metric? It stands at -7.44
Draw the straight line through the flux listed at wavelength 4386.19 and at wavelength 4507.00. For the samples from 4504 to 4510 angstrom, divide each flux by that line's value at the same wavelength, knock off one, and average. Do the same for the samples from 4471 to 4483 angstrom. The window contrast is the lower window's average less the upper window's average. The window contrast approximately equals -0.03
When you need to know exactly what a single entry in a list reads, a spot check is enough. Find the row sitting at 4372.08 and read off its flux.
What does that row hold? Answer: 0.9139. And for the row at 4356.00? 0.6912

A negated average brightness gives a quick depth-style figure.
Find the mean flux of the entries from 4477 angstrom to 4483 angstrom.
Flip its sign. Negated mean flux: -0.98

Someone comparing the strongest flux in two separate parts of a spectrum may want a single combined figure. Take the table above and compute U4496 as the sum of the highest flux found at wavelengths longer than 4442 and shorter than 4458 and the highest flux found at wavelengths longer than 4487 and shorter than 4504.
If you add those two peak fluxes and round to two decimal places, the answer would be 1.94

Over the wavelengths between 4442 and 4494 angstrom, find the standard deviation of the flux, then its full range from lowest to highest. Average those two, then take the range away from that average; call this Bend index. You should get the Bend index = -0.084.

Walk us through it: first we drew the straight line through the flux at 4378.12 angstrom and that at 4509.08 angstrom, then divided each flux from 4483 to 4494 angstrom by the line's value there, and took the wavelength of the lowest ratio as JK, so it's 4484.23 angstrom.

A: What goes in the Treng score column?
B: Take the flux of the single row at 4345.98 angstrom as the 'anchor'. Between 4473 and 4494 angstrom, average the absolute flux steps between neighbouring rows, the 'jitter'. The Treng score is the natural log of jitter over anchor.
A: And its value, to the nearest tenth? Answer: -2.7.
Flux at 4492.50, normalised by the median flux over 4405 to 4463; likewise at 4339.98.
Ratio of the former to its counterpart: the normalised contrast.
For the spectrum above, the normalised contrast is 1.22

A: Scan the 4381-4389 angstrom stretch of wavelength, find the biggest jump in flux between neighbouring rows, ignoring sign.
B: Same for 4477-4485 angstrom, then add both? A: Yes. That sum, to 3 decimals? 0.290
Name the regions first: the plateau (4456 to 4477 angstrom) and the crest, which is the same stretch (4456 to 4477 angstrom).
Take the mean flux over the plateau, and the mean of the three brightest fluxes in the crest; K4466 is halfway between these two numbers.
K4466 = 0.93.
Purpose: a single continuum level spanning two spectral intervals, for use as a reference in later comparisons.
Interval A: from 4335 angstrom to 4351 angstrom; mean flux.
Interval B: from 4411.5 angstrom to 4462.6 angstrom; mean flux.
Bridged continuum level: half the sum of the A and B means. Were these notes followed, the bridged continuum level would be 0.85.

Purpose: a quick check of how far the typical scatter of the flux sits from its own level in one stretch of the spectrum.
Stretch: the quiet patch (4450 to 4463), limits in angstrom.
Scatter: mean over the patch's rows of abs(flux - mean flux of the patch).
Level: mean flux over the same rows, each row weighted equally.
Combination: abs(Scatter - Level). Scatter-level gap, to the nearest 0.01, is 0.85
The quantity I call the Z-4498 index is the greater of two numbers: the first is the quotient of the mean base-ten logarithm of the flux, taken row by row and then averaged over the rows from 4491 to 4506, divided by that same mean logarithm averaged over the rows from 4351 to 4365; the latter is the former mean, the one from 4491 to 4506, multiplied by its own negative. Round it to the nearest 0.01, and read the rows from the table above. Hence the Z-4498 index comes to 0.09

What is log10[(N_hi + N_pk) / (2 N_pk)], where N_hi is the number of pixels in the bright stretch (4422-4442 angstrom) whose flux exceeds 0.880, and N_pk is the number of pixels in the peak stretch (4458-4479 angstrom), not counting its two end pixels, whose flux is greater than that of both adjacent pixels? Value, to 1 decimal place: 0.5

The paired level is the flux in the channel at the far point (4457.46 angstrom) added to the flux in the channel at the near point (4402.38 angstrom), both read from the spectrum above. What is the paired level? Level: 1.64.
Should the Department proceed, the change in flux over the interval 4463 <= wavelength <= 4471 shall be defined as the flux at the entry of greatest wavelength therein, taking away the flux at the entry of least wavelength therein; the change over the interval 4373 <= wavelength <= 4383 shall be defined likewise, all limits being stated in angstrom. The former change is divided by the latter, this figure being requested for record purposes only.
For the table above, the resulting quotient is -10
